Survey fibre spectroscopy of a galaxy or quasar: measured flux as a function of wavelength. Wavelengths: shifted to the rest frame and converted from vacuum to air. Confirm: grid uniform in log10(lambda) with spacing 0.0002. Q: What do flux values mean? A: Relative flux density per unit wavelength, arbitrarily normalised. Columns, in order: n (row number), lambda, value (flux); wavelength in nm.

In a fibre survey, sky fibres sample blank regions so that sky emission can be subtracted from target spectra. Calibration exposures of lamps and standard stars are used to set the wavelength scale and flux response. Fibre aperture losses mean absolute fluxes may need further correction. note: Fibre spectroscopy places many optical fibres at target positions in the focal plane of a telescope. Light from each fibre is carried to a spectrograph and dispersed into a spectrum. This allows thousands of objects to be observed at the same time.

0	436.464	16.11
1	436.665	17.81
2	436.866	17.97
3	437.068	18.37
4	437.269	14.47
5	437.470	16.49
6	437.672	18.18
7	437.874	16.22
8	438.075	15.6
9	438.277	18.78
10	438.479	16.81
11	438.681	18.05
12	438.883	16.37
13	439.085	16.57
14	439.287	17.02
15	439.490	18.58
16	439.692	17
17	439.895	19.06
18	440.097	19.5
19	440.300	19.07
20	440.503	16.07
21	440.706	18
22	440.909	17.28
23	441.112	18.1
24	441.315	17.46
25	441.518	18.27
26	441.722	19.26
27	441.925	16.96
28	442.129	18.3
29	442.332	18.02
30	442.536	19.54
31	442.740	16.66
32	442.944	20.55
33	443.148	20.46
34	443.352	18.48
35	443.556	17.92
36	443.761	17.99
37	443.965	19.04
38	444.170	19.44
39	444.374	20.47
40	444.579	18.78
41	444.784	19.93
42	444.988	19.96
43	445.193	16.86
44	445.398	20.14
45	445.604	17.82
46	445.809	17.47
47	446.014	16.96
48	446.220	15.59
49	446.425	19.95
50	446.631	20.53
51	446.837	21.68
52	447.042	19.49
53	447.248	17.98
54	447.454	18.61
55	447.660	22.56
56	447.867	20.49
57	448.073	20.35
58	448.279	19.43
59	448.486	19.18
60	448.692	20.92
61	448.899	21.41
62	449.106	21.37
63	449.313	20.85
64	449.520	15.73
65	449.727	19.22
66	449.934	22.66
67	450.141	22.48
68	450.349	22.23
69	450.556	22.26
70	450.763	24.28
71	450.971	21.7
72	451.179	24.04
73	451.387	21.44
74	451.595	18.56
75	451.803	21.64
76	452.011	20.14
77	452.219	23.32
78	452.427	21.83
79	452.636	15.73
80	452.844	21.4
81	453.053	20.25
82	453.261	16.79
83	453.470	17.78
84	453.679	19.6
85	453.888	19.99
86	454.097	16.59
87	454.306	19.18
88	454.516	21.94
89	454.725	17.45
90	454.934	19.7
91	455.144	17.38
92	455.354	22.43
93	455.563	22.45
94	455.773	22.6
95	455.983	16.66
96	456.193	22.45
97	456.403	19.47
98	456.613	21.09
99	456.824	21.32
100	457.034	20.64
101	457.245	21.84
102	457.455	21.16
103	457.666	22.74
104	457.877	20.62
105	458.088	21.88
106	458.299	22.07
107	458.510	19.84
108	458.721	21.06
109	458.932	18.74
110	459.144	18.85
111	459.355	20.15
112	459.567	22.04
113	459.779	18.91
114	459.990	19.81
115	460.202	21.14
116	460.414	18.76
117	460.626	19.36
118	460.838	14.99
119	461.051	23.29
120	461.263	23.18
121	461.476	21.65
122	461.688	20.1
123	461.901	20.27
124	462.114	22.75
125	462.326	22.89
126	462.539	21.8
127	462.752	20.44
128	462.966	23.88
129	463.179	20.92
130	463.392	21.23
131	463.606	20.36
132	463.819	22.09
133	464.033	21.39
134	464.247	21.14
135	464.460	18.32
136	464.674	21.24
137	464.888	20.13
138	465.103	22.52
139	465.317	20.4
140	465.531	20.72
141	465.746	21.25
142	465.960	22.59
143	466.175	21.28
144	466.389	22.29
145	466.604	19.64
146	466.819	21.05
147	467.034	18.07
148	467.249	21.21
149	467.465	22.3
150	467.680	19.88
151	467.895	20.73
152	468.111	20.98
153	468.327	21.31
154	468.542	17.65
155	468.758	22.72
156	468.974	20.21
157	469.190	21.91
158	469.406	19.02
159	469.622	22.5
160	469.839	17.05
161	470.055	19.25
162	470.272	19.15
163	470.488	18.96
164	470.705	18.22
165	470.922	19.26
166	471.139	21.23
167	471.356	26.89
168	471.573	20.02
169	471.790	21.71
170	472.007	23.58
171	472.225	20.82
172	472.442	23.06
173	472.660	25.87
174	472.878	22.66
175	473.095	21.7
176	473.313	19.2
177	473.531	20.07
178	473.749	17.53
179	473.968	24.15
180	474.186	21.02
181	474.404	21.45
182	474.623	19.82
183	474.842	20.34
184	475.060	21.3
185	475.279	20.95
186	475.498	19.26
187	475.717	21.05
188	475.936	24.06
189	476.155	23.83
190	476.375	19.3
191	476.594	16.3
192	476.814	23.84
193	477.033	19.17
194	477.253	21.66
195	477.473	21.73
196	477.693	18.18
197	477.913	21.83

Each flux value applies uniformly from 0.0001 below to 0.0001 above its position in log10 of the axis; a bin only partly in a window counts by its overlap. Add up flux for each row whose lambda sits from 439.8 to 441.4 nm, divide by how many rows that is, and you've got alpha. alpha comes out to 18.1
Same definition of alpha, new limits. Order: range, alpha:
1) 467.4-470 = 20.5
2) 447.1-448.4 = 19.9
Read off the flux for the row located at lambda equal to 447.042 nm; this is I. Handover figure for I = 19.49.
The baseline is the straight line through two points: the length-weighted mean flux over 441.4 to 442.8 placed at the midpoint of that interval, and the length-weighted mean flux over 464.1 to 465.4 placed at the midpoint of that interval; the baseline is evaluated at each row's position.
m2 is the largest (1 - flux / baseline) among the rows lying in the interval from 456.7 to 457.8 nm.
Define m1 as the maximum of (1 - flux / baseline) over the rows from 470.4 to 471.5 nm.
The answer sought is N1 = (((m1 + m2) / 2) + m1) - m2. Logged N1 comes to 0.24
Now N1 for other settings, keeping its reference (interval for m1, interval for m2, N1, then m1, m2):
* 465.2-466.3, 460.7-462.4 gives -0.11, 0.015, 0.26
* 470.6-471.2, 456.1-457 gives 0.21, 0.145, 0.01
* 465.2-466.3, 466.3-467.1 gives -0.04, 0.015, 0.14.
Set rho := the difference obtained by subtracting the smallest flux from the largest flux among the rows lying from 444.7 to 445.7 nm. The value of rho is 3.3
